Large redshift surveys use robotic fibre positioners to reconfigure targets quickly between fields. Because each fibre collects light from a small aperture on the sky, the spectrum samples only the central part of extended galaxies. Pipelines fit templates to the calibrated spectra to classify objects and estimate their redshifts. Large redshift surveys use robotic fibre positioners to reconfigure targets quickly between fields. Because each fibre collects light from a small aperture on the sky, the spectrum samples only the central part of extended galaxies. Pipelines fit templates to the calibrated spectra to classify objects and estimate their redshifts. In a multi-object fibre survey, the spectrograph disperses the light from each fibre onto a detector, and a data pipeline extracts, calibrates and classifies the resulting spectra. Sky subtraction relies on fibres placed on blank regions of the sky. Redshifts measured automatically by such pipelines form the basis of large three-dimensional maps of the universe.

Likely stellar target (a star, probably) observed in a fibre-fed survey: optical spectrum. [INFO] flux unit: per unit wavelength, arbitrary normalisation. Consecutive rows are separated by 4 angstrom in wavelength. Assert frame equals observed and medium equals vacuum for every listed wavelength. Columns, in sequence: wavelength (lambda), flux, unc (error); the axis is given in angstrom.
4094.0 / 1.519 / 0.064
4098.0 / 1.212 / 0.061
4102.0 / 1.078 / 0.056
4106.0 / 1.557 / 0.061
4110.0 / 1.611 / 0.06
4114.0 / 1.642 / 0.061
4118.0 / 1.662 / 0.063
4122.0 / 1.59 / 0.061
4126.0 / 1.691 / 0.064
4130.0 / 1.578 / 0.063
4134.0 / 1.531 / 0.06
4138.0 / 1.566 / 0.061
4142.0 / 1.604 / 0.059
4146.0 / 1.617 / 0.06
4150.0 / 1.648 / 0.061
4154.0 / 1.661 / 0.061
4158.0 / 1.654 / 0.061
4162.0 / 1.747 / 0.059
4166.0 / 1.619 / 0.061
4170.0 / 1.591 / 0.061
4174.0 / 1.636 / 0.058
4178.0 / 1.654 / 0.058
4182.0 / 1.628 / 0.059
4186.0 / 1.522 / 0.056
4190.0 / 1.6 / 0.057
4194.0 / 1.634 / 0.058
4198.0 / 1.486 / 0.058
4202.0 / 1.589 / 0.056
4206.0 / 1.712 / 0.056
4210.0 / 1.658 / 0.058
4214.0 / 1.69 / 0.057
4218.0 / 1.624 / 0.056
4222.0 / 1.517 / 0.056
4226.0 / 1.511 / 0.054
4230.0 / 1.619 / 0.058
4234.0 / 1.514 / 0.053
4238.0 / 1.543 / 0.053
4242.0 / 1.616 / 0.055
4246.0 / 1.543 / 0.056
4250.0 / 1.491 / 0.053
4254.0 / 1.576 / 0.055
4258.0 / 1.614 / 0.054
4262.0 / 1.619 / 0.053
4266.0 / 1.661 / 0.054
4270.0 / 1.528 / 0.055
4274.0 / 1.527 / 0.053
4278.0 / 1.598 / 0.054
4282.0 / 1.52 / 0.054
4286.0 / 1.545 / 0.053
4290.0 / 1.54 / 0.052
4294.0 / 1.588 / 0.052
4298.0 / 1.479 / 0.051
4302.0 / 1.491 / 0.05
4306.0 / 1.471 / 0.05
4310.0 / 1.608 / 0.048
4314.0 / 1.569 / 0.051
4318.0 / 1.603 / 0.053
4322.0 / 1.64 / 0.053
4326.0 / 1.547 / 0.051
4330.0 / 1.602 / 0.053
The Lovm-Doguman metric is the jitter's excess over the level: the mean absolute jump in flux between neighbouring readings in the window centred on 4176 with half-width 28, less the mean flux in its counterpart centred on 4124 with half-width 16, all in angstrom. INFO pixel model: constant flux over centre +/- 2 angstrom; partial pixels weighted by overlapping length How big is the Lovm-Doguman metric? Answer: -1.55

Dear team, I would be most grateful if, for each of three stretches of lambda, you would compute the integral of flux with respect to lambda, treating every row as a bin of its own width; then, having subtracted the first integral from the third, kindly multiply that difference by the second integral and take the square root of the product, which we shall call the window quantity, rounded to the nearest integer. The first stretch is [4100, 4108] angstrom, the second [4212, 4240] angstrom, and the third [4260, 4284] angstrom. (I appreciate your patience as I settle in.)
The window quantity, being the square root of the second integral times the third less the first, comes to 35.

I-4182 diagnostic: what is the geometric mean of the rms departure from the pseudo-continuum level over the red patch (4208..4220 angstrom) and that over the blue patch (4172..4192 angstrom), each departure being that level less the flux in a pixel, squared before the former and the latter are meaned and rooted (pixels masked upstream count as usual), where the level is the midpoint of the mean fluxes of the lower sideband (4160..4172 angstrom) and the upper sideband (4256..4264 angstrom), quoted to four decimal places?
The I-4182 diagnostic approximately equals 0.0435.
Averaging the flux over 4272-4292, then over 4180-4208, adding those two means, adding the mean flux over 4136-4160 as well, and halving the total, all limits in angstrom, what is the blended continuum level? 2.38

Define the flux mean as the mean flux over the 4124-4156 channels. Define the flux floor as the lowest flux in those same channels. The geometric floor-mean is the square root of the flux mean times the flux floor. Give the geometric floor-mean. 1.57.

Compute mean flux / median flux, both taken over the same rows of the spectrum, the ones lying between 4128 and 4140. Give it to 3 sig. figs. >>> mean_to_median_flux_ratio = 0.995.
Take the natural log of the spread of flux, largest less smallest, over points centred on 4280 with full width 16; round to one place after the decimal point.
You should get -2.6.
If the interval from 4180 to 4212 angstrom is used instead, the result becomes -1.5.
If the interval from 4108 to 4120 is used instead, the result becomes -3.0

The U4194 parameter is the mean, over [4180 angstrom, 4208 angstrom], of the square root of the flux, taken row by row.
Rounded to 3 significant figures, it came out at 1.26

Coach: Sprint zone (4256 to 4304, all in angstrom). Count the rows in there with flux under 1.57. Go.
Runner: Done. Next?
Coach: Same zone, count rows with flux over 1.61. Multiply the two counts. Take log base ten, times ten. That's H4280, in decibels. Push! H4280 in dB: 13.2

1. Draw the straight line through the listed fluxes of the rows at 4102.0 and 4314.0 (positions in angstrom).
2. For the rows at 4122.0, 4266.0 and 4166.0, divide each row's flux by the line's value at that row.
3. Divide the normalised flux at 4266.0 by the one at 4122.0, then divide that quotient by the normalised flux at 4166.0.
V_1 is 0.61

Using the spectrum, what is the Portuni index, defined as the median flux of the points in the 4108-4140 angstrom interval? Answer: 1.60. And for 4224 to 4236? 1.51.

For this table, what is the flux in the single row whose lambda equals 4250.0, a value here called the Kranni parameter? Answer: 1.491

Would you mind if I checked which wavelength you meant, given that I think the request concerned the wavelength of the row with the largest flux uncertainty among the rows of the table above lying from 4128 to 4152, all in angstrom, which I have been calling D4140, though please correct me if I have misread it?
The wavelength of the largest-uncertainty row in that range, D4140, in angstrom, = 4130.0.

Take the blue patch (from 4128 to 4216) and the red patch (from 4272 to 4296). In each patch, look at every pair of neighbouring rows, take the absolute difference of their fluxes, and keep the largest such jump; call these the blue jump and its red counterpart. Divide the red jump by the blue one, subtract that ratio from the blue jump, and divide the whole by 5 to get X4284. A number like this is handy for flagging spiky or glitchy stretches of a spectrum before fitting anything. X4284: -0.08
